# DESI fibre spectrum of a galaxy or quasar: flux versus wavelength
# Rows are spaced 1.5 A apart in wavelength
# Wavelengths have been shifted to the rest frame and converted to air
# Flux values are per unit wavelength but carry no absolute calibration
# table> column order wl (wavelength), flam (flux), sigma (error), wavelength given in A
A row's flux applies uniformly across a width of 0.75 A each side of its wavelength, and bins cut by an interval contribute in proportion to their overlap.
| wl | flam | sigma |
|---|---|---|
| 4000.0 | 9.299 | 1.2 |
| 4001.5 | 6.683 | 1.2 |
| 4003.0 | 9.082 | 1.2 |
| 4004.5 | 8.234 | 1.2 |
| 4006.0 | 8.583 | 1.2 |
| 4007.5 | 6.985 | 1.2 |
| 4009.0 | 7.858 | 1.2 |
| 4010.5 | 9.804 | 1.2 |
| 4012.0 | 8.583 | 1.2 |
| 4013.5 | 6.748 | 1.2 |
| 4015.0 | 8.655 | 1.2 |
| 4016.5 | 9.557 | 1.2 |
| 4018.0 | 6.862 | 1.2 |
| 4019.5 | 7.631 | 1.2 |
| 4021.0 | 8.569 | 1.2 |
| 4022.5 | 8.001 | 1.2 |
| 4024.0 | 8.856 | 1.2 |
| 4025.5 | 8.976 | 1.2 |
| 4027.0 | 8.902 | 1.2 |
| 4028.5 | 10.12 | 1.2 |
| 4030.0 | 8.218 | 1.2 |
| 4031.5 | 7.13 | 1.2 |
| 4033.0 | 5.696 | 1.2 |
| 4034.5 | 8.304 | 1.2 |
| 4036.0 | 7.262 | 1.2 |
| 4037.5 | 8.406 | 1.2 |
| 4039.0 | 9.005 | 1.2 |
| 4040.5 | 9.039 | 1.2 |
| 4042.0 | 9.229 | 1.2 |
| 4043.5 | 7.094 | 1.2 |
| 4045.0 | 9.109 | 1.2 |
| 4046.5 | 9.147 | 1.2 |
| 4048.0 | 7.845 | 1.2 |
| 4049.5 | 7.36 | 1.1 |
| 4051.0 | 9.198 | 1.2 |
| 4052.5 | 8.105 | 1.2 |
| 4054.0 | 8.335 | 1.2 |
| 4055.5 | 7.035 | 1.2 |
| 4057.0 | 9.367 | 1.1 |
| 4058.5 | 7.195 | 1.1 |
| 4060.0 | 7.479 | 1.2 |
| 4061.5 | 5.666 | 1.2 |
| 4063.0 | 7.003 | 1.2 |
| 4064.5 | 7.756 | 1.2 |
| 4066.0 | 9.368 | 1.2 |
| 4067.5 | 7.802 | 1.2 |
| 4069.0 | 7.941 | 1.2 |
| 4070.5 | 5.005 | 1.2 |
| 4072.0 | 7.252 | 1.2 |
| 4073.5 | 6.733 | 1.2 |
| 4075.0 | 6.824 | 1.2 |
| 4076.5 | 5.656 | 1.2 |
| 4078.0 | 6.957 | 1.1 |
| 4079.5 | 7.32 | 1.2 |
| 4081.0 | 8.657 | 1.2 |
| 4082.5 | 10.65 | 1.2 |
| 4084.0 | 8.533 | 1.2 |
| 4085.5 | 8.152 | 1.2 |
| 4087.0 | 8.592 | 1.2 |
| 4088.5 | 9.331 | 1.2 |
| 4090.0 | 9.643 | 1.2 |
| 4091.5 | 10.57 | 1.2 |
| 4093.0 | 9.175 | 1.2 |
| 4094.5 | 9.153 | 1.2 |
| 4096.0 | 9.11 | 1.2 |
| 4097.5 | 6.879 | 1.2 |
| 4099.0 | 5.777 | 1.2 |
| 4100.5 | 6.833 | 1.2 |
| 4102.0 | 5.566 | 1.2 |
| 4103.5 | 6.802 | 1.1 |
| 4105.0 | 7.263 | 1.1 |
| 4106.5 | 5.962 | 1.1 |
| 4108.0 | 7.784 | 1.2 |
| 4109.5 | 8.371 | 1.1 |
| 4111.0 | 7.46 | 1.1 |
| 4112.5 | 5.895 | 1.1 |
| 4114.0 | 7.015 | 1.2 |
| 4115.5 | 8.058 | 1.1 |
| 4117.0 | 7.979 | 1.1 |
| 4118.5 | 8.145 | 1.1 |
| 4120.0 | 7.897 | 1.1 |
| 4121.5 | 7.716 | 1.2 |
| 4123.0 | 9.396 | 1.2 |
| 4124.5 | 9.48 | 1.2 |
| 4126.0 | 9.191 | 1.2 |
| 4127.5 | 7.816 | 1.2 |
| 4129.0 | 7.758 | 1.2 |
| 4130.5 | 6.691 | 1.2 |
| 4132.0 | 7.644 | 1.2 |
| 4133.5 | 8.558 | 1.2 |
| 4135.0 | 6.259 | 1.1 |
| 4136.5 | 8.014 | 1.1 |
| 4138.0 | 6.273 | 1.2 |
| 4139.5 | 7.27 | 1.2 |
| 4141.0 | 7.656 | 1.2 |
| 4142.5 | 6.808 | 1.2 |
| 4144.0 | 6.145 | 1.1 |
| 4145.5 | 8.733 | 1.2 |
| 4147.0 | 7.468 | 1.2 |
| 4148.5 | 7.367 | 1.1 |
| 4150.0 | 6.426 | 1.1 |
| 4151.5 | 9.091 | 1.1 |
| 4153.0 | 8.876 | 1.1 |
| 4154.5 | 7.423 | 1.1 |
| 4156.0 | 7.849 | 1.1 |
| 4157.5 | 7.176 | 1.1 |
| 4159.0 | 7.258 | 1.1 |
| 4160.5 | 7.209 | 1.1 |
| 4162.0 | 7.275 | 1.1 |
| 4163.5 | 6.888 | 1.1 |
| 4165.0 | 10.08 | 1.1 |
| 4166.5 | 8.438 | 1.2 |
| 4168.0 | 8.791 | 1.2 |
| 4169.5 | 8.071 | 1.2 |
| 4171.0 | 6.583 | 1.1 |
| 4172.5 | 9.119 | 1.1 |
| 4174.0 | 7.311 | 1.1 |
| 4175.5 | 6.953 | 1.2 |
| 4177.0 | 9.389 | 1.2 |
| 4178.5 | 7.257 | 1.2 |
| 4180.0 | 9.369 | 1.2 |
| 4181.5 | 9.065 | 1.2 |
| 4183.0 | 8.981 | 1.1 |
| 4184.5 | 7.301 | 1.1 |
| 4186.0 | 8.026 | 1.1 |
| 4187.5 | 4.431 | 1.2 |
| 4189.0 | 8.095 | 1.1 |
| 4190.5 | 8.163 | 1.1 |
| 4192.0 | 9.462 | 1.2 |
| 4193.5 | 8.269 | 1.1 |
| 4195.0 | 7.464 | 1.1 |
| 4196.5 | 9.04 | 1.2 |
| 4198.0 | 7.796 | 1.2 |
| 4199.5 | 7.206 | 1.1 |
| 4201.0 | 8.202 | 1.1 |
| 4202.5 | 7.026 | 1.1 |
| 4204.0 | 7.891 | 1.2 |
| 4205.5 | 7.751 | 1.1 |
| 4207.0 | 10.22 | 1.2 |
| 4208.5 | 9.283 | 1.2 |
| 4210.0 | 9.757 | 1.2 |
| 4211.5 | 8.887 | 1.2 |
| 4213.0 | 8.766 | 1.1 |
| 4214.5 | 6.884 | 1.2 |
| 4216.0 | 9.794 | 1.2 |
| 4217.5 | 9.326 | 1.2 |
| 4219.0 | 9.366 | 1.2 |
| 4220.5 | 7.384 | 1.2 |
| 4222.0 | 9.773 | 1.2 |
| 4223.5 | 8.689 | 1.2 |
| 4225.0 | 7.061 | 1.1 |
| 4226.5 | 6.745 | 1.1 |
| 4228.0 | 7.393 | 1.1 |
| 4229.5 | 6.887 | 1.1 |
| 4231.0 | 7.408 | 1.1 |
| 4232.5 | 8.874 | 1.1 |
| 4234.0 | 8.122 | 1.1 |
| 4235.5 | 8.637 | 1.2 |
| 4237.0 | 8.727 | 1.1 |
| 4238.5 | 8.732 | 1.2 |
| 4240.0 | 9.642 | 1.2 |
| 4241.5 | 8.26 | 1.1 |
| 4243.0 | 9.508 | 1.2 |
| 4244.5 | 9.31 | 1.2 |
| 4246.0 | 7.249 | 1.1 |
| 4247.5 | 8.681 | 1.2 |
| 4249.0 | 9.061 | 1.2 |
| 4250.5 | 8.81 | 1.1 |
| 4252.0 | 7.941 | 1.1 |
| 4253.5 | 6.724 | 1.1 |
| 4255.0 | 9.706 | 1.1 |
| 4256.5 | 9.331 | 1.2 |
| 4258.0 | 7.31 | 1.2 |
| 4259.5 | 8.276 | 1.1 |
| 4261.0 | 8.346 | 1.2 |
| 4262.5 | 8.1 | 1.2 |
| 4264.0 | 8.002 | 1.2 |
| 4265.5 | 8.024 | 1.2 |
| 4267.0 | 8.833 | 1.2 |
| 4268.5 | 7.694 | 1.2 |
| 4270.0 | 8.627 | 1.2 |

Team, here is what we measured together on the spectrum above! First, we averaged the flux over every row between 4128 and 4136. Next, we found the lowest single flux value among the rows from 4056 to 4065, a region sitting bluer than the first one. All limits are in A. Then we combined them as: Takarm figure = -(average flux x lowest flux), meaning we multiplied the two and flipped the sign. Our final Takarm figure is -42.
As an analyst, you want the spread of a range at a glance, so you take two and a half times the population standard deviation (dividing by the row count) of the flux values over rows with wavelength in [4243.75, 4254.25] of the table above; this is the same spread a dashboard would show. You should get 2.26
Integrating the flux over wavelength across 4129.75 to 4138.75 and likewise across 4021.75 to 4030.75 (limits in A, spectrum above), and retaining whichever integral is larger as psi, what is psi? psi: 79.6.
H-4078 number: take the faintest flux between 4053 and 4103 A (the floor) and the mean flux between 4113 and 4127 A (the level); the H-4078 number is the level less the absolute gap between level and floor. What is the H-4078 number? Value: 5.0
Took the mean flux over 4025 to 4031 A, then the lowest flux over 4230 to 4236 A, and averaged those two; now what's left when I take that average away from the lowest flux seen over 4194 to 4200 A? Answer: -1.0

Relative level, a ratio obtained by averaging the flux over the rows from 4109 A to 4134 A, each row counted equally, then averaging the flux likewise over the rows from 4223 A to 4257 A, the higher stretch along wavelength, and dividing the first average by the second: 0.95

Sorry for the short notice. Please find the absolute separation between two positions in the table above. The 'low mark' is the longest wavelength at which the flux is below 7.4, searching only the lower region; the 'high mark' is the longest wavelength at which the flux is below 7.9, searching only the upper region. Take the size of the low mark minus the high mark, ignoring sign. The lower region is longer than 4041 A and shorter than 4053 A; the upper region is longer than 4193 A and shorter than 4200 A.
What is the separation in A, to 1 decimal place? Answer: 150.0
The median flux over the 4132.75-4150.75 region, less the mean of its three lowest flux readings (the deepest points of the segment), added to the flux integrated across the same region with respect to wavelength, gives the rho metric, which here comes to 132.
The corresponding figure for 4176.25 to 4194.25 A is 149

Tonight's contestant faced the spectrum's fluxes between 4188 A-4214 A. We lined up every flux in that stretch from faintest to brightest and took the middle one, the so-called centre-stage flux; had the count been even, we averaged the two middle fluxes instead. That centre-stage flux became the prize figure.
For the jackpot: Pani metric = 8.20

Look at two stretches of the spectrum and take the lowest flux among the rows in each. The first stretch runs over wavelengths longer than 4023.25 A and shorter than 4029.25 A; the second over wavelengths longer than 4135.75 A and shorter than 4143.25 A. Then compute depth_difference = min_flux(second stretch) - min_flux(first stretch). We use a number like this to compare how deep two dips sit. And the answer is -2.6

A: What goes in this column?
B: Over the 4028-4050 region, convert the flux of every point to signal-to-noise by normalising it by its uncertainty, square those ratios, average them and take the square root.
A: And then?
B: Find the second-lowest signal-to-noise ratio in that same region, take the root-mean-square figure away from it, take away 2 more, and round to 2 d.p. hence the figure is -3.02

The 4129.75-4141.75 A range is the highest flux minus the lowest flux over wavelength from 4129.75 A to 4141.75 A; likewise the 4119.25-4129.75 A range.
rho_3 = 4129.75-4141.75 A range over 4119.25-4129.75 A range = 1.30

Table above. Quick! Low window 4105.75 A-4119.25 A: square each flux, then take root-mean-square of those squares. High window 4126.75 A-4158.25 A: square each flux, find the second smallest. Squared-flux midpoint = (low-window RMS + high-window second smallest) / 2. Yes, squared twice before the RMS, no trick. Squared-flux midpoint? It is 48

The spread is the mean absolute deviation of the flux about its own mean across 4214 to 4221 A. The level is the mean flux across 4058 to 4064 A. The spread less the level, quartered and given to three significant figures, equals -1.43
